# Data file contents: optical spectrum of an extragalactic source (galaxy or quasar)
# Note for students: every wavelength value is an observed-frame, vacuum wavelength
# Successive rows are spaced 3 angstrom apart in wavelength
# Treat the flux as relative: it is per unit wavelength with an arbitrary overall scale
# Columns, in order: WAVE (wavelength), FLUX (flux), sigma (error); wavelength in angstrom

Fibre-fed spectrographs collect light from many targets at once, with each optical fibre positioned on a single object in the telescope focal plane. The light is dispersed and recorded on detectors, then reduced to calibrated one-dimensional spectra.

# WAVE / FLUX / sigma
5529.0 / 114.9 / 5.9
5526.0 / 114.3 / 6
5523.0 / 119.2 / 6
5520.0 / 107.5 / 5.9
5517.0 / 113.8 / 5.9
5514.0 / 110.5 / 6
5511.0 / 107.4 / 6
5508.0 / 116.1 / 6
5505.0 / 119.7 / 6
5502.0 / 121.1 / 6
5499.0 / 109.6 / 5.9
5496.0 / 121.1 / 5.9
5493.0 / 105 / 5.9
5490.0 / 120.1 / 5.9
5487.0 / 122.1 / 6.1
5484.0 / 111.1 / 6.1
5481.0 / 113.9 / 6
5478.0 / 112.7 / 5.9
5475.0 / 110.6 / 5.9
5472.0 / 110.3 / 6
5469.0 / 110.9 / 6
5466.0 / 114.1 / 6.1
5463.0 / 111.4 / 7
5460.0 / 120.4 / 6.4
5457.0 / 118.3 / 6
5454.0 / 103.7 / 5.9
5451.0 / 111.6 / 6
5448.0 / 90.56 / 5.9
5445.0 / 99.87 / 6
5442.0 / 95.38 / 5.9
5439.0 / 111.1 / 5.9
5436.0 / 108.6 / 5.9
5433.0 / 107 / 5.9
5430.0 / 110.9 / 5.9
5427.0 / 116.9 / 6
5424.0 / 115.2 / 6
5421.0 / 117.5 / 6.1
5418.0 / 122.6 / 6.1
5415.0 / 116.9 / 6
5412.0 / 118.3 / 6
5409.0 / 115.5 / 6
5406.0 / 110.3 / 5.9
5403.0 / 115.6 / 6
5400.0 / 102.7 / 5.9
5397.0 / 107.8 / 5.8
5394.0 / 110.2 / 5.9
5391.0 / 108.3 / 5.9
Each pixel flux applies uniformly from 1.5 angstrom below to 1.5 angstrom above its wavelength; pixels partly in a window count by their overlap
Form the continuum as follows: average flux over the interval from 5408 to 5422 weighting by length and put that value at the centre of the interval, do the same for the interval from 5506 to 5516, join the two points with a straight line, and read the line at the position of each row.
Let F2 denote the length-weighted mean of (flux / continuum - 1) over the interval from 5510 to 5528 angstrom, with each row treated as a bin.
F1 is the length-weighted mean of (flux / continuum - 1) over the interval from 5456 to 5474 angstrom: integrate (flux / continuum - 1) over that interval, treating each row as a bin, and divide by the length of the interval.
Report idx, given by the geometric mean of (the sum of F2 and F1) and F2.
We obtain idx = 0.003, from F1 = -0.01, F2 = 0.009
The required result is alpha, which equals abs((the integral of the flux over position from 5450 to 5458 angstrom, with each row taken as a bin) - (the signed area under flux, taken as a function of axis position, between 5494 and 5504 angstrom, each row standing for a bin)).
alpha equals 282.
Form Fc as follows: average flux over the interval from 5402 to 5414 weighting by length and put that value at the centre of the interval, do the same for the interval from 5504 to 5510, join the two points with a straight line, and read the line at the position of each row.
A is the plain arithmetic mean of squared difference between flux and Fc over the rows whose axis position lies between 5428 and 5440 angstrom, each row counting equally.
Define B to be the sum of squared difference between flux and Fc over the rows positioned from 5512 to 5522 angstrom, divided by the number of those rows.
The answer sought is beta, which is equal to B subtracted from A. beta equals -9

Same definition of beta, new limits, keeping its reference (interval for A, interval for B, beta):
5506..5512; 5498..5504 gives 11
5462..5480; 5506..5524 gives -18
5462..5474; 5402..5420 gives 7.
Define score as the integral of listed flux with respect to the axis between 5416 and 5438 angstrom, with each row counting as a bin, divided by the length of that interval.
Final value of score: 114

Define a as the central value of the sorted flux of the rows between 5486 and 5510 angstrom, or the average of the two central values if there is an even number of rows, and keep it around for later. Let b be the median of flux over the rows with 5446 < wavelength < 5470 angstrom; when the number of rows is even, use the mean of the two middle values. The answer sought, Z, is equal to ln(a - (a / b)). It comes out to 4.78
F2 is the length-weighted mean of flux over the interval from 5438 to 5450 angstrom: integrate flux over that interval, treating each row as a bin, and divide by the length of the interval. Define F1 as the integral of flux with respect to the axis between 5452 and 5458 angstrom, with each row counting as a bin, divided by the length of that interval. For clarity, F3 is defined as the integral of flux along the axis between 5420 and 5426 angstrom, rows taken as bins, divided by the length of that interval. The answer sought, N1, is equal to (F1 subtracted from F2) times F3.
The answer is -1302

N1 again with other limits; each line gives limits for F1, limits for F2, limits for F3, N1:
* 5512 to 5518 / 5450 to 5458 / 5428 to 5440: -97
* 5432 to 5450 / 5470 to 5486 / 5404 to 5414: 1126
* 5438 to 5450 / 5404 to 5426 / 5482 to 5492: 2029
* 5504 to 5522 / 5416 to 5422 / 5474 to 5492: 864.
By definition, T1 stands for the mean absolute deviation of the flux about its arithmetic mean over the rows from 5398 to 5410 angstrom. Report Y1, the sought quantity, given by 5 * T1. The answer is 22.6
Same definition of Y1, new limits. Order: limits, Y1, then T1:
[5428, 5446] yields 26.2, 5.2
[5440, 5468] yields 43.9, 8.8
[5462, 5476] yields 5.3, 1.1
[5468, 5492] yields 17.8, 3.6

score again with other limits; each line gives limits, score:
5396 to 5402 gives 106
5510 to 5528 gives 112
